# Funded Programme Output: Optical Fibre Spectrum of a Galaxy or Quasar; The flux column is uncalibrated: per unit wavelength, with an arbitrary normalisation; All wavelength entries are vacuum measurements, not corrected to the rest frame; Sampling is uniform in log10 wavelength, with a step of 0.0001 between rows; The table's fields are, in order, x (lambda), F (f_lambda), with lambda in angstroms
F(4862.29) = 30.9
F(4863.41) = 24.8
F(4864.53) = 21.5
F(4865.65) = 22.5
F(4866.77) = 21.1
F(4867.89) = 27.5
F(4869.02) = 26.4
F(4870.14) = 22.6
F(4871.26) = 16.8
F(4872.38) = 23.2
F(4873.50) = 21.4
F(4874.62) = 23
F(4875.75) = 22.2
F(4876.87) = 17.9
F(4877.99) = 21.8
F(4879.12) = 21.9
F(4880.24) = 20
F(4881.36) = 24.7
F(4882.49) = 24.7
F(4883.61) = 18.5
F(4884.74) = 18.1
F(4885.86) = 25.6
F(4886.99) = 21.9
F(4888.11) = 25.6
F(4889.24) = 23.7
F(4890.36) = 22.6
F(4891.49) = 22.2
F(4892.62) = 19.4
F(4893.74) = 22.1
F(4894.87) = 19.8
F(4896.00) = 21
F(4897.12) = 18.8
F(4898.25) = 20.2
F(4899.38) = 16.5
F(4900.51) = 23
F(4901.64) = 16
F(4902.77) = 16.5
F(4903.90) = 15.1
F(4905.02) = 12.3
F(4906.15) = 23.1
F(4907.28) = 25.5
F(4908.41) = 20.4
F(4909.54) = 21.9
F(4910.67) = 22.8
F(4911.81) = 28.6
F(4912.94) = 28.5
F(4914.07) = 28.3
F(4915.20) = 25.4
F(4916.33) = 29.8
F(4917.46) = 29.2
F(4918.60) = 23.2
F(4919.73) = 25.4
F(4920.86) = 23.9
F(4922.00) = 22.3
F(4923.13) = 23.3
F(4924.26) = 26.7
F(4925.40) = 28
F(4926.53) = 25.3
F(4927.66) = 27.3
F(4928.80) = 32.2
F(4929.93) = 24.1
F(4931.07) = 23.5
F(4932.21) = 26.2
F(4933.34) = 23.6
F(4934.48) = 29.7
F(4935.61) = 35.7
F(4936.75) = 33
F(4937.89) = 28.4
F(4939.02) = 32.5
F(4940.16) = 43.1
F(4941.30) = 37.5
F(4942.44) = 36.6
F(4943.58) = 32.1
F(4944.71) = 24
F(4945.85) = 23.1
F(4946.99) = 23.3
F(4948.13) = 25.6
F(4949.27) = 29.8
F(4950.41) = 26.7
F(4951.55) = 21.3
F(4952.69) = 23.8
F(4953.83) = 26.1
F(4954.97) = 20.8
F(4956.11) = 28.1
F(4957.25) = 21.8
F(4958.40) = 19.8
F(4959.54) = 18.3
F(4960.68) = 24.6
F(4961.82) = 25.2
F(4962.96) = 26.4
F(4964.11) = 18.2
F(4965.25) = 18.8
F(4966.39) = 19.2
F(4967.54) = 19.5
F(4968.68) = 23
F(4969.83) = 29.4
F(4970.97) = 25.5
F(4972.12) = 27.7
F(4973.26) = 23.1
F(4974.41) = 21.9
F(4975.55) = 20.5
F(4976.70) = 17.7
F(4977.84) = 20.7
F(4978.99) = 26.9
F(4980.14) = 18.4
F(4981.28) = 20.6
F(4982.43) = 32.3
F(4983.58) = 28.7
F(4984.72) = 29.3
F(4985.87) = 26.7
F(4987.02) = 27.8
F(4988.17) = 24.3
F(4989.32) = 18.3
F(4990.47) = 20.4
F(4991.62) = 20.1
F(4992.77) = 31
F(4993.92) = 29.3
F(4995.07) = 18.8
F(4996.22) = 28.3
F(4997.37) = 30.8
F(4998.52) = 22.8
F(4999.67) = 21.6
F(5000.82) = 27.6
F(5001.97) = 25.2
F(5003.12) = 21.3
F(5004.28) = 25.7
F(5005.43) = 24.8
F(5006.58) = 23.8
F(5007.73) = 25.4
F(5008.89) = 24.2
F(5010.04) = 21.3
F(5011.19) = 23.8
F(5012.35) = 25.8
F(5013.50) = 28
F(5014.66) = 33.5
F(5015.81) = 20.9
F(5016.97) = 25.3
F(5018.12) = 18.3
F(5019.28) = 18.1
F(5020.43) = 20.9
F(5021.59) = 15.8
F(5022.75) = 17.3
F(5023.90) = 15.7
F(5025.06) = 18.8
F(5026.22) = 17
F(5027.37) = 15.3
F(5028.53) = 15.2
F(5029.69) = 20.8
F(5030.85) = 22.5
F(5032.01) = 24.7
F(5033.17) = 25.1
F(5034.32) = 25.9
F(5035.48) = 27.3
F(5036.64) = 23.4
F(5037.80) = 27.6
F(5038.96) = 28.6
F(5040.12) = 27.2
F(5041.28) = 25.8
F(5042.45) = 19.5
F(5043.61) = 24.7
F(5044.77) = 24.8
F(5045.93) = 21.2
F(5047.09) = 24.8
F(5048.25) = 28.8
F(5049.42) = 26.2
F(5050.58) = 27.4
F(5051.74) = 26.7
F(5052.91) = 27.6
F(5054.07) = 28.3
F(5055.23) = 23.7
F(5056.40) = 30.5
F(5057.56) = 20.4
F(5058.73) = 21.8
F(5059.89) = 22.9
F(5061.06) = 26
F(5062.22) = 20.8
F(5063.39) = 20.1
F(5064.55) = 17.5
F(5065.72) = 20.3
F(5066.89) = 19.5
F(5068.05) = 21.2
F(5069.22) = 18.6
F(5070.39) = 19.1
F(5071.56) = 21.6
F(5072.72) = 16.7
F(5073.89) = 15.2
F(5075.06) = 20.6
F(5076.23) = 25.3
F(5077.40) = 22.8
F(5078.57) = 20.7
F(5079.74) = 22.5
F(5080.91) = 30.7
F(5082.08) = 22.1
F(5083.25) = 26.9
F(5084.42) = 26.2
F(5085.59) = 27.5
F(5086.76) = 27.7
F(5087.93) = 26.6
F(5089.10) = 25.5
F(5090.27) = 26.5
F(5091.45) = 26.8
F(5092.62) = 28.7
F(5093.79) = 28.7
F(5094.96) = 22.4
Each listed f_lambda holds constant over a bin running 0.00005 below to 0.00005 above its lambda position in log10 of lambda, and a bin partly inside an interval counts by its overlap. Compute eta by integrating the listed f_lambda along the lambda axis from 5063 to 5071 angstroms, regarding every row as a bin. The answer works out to 156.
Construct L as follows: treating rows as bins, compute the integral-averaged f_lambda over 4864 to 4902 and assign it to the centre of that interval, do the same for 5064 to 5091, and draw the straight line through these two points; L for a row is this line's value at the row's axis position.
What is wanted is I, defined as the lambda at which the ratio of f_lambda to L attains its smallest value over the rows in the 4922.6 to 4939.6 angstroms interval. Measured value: 4923.13 angstroms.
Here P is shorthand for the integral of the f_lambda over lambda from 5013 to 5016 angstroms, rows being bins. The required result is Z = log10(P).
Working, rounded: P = 85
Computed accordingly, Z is 1.93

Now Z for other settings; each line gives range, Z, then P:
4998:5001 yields 1.85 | 71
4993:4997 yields 2.02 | 105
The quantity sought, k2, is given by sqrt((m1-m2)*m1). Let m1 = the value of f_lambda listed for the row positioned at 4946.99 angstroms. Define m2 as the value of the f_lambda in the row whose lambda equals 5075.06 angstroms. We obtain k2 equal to 8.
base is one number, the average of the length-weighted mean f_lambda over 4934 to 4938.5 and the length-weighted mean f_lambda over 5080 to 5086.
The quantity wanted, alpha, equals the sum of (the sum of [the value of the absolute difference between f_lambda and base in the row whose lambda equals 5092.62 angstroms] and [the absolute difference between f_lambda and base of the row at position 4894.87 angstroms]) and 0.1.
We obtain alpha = 9.8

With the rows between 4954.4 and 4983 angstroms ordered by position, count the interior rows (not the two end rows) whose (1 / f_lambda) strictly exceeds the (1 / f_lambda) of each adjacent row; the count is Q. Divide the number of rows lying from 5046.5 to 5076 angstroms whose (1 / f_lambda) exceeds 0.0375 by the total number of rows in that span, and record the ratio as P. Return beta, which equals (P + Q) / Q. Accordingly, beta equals 1.15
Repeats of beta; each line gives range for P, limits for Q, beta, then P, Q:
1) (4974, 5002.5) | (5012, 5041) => 1.09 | 0.56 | 6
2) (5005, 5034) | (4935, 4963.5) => 1.18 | 0.92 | 5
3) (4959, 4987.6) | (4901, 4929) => 1.11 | 0.68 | 6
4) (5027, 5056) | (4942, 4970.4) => 1.13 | 0.64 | 5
